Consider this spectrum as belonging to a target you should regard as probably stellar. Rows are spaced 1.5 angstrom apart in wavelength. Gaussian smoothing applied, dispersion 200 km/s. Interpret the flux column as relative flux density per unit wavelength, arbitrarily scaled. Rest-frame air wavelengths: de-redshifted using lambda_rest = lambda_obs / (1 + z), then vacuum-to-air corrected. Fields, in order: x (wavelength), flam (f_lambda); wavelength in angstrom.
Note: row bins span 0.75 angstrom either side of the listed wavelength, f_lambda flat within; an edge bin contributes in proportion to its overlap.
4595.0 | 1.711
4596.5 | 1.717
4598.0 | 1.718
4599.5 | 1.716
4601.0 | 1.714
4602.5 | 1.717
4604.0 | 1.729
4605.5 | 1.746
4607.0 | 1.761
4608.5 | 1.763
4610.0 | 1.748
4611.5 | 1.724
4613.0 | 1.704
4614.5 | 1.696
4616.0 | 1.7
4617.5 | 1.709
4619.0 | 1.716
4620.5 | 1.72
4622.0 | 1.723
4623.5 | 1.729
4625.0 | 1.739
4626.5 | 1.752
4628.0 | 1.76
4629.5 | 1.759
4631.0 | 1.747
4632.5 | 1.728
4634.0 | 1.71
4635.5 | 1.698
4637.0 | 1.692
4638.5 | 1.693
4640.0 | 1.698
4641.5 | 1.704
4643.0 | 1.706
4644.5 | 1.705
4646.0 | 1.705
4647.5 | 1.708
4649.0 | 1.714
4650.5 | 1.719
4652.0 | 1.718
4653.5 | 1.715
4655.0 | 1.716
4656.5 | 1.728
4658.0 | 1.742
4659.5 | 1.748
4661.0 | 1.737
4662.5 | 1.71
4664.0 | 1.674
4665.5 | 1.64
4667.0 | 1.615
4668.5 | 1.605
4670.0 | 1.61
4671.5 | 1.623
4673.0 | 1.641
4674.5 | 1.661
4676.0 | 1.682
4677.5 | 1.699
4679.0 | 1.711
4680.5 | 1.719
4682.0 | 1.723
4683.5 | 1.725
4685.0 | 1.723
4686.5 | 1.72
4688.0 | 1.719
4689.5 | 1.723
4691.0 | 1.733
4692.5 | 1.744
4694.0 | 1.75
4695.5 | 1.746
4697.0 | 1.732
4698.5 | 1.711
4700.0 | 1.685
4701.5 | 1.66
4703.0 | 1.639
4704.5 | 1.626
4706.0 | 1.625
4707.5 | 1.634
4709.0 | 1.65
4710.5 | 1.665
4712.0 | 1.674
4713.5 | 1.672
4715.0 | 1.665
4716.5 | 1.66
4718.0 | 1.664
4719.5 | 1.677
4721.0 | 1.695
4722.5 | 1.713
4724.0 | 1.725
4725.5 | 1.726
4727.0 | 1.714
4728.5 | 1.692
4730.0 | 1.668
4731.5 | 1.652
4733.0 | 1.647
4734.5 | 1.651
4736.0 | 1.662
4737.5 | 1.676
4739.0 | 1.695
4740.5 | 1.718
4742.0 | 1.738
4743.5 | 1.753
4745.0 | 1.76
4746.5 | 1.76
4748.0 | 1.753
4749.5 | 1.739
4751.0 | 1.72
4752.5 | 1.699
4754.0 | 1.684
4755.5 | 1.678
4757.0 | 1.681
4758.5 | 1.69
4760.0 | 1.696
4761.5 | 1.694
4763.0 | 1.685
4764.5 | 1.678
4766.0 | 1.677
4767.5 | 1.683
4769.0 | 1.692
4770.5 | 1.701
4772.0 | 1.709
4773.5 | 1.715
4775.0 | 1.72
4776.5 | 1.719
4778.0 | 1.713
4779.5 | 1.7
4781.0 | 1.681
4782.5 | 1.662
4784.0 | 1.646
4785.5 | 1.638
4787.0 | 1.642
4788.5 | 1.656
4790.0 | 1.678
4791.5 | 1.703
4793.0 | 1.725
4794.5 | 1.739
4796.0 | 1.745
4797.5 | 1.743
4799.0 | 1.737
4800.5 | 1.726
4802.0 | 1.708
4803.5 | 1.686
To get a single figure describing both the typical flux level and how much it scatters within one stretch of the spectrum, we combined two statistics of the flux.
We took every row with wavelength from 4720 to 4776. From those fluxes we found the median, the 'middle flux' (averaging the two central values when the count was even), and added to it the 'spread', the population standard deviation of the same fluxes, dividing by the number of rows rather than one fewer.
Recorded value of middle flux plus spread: 1.72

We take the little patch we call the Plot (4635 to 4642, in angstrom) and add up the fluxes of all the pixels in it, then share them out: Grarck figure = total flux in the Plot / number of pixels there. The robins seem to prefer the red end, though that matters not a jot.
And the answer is 1.70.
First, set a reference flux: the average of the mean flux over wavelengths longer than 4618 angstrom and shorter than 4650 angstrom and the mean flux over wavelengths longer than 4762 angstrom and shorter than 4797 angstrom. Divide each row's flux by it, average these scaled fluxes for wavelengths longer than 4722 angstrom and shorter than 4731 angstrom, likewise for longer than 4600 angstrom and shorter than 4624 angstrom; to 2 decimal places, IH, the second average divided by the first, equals 1.01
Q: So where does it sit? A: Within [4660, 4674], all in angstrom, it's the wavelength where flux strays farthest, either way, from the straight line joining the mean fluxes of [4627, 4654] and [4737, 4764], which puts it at 4668.5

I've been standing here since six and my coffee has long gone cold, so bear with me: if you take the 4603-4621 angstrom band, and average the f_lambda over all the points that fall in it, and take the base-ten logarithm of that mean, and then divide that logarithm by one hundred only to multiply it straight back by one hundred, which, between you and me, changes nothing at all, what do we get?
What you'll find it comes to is 0.237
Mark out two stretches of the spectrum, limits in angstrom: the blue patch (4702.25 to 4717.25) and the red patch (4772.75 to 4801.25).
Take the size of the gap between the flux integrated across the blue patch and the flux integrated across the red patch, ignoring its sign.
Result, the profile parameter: 24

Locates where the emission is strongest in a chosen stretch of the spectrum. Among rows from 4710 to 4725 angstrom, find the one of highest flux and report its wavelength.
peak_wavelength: 4724.0 angstrom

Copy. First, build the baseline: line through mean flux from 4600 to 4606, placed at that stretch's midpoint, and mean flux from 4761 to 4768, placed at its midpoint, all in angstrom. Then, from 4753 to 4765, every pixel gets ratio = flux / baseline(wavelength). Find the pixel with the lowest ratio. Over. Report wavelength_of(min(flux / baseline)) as 4755.5 angstrom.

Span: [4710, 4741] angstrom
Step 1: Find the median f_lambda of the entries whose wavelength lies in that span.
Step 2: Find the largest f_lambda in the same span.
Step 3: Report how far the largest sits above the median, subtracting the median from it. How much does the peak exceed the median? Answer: 0.052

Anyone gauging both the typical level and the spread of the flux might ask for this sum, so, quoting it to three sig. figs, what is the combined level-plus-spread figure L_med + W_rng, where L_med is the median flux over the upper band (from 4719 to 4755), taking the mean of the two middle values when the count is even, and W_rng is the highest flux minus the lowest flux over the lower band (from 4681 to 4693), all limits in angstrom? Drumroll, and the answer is 1.73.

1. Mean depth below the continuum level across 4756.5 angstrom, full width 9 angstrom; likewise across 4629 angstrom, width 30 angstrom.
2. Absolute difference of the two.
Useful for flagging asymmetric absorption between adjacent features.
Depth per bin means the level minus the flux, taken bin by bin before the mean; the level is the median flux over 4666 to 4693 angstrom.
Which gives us 0.031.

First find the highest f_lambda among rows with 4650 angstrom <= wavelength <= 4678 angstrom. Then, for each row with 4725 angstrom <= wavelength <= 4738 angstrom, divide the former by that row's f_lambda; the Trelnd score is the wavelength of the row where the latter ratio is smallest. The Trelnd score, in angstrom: 4725.5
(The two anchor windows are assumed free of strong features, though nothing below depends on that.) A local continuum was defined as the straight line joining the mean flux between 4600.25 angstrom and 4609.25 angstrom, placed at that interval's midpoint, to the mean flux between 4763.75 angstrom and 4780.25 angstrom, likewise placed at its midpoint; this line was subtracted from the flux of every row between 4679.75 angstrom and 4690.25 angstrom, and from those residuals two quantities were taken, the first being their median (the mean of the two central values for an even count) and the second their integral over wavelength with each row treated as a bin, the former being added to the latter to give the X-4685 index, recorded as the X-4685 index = 0.0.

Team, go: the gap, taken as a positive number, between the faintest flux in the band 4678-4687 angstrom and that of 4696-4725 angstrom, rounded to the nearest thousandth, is 0.086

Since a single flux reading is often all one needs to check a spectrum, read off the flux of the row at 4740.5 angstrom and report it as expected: 1.718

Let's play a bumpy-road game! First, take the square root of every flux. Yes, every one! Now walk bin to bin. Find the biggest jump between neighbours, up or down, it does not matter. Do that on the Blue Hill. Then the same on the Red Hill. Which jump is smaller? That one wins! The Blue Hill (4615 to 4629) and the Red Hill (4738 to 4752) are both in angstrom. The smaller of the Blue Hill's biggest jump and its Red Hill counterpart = 0.0049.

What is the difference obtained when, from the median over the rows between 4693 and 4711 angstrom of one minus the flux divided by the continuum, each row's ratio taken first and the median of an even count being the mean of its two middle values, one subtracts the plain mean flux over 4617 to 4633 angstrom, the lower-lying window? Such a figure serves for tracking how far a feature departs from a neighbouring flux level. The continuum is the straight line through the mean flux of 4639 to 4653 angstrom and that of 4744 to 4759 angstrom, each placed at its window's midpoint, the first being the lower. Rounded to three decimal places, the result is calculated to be -1.705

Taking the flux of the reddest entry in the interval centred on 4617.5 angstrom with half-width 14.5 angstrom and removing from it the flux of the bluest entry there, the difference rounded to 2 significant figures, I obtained 0.018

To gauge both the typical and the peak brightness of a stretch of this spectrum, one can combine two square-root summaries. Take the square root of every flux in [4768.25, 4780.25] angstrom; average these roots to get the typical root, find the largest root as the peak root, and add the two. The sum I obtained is 2.62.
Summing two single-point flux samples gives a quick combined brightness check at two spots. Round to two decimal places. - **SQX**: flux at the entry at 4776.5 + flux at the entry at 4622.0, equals 3.44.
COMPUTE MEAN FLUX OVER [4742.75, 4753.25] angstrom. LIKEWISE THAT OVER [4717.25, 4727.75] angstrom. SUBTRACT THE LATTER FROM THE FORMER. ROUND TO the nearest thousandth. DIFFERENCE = 0.039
